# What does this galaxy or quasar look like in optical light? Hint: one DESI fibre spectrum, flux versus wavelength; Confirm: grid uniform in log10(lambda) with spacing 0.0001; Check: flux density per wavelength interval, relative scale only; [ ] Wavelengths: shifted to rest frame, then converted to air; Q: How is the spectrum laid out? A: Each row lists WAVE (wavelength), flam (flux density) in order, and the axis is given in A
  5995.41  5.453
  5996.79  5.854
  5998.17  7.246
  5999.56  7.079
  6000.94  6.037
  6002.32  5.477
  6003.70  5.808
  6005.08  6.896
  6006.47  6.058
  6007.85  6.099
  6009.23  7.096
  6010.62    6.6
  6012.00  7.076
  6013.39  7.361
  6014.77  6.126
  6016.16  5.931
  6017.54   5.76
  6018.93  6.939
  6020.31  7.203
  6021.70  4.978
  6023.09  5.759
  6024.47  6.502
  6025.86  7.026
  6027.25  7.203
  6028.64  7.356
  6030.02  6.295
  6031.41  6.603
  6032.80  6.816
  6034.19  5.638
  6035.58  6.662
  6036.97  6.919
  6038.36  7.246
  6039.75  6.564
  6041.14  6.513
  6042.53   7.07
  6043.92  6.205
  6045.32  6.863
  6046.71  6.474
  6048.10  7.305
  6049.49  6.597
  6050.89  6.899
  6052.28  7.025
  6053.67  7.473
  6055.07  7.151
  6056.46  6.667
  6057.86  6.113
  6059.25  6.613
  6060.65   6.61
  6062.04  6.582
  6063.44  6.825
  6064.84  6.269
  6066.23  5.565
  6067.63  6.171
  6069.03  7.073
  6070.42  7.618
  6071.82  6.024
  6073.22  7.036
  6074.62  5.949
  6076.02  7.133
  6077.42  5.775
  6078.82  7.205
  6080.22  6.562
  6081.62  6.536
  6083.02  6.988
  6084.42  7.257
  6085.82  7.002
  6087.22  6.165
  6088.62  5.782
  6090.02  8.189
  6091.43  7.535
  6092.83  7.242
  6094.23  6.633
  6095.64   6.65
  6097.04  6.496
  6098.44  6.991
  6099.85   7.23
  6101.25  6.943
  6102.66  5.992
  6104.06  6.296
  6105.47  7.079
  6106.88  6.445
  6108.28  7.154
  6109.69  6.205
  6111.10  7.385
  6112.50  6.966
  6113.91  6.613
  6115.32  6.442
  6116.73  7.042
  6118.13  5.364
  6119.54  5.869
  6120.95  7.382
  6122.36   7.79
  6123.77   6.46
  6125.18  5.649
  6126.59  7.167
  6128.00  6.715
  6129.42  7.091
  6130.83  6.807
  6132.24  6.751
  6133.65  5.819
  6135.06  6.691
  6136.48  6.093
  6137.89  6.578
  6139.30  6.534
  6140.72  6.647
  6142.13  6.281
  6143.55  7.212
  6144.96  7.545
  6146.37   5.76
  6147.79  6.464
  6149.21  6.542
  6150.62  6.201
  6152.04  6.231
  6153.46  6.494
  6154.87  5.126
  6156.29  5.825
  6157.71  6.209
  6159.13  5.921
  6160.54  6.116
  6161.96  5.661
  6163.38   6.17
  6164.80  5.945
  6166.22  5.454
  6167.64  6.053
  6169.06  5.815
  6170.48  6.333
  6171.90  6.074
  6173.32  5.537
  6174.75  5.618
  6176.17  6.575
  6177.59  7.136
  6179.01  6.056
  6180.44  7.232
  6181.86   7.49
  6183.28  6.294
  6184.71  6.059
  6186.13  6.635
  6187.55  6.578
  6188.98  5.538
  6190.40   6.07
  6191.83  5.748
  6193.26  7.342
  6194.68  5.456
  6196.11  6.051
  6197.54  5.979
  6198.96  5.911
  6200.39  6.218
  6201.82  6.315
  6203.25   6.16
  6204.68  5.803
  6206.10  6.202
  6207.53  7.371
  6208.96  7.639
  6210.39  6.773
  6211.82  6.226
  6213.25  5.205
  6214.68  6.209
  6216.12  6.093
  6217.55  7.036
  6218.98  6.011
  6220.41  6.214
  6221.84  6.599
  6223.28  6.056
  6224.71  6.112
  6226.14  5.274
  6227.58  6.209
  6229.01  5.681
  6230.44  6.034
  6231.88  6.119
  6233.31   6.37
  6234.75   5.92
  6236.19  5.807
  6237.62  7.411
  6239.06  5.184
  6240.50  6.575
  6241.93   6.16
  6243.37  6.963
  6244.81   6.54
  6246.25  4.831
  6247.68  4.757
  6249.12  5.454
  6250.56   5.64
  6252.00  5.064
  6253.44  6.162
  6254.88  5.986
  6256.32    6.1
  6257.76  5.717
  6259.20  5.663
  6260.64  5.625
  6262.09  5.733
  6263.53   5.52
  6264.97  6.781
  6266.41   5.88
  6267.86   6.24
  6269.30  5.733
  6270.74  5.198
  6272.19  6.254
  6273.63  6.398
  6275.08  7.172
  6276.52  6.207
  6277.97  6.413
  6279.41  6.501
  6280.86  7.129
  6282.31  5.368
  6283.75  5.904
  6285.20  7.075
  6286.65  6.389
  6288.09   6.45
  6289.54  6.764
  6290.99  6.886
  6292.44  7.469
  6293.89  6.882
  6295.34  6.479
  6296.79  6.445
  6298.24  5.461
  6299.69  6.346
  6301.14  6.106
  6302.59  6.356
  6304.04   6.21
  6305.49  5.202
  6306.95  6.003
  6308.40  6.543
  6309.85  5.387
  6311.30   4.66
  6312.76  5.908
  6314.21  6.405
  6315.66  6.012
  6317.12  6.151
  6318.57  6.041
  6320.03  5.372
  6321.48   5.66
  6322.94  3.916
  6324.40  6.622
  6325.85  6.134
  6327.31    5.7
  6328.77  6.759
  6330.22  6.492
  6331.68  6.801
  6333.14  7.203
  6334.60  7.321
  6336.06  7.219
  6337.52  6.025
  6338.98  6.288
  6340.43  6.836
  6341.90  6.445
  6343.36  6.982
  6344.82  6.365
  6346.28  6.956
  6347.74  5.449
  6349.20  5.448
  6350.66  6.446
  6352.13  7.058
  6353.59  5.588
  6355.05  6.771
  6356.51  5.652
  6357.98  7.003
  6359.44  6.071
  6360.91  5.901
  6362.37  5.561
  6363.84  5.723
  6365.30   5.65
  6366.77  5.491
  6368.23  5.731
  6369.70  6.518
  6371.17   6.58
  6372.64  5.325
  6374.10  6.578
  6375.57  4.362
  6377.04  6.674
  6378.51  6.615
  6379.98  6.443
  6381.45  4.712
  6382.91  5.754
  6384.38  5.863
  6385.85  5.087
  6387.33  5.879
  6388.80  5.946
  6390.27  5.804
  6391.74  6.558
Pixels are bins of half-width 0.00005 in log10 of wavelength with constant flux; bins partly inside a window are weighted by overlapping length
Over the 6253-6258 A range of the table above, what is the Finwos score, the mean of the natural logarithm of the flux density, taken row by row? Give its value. 1.79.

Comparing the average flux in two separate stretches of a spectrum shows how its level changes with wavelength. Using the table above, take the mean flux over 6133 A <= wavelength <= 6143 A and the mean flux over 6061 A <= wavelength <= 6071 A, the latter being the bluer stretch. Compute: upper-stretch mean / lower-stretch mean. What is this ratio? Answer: 0.97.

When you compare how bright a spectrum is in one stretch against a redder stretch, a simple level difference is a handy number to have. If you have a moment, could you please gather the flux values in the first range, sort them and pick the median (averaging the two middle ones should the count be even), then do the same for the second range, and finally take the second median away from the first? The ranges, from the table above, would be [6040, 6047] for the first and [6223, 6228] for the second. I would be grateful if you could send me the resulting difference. 0.4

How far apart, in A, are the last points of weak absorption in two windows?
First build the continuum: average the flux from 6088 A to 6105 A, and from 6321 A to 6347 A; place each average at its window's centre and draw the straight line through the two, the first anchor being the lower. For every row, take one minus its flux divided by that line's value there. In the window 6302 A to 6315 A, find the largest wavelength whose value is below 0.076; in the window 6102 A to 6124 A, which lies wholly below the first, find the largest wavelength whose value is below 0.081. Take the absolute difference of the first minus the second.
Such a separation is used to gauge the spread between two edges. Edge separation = 190.4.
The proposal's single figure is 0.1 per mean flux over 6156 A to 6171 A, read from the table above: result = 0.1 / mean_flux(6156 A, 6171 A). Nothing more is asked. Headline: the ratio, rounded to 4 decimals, 0.0168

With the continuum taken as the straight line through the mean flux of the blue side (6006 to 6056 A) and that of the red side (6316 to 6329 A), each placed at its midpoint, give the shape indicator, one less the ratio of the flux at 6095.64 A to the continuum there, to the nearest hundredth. -0.03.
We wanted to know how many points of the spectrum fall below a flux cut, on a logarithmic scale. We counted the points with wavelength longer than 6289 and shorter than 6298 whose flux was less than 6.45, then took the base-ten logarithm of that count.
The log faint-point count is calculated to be 0.0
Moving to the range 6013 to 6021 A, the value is 0.5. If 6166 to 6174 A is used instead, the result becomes 0.8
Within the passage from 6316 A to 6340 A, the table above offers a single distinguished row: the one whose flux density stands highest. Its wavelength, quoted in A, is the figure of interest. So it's 6334.60 A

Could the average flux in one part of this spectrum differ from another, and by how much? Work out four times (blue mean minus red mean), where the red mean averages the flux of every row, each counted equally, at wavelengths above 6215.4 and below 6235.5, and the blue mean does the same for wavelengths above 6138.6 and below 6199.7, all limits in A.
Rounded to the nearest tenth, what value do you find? 0.4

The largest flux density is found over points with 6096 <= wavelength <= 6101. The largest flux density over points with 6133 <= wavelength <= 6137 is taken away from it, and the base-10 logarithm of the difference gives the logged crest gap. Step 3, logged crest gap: -0.27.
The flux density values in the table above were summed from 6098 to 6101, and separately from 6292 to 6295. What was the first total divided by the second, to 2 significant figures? 0.99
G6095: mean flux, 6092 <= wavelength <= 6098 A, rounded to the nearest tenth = 6.8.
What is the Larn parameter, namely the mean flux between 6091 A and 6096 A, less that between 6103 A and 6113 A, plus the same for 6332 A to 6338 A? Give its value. 7.2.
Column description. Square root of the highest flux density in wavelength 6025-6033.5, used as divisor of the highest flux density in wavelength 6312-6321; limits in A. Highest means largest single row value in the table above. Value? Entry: 2.36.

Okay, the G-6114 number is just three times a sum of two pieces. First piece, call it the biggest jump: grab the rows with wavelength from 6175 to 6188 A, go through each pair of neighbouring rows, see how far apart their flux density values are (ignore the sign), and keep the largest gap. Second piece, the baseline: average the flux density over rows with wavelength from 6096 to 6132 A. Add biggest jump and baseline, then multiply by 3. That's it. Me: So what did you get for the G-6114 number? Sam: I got 23.7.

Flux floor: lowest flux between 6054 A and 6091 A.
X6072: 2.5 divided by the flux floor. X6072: 0.449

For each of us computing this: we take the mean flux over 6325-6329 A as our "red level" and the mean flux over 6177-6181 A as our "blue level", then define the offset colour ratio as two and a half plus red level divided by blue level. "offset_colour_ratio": 3.41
